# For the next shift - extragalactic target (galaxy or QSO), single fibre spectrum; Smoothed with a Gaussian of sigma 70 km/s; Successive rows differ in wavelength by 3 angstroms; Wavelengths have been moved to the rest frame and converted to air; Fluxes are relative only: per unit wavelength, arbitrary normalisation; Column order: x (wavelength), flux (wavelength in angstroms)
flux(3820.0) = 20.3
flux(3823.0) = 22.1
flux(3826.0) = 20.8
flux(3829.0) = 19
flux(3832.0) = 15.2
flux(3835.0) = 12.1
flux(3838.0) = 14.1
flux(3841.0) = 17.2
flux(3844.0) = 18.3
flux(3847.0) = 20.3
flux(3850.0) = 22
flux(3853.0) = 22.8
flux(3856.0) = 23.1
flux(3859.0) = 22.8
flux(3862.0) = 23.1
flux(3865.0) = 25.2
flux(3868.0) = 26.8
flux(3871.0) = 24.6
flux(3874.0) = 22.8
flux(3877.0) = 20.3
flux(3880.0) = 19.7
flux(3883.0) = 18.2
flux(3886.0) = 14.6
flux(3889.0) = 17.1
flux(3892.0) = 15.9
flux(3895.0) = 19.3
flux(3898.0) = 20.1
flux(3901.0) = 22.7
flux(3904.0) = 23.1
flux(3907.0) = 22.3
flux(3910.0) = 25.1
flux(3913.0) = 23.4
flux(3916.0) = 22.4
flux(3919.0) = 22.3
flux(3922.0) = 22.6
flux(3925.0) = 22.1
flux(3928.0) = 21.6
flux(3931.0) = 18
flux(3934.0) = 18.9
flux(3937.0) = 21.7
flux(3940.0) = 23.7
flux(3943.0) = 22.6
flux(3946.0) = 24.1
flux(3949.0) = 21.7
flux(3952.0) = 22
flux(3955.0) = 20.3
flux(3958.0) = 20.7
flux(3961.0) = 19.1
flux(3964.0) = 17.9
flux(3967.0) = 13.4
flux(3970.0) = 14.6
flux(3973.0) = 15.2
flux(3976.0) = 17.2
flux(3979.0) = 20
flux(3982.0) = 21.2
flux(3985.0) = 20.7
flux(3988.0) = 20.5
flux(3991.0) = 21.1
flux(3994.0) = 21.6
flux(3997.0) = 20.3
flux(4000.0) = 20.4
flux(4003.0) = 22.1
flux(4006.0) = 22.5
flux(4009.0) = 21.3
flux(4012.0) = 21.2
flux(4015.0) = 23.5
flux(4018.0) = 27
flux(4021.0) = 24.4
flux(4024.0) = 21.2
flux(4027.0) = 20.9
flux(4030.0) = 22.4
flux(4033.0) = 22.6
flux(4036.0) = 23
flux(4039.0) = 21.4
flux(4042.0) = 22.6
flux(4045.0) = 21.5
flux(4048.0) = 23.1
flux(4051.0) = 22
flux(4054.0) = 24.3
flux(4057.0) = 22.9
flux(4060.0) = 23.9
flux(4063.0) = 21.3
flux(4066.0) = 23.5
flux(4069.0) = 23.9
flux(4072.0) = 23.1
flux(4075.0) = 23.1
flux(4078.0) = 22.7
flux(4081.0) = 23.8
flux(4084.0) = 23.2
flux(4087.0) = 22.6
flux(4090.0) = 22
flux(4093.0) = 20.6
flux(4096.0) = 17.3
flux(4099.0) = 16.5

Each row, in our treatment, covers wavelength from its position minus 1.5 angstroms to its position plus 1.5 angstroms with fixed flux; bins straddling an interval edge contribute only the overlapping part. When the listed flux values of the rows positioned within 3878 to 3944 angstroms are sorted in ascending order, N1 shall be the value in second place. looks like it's 15.9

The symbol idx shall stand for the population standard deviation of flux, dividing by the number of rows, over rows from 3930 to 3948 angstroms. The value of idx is 2.3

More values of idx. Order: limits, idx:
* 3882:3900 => 1.9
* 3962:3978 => 1.7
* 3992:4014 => 0.8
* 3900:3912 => 1.1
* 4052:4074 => 0.9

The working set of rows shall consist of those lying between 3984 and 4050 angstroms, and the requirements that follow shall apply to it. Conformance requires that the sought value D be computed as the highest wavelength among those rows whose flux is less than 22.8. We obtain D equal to 4045.0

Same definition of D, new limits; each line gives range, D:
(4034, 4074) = 4063.0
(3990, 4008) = 4006.0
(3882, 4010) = 4009.0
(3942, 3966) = 3964.0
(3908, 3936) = 3934.0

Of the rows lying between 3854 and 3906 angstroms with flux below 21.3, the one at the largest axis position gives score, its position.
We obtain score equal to 3898.0 angstroms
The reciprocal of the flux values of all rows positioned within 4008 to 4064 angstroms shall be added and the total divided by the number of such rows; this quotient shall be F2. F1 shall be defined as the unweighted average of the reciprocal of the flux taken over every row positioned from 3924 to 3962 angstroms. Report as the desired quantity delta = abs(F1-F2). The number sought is 0.0030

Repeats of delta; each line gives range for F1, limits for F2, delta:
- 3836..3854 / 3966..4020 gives 0.0028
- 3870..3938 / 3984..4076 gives 0.0040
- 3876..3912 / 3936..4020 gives 0.0020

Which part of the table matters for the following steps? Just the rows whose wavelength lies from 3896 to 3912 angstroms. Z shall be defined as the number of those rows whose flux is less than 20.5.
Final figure 1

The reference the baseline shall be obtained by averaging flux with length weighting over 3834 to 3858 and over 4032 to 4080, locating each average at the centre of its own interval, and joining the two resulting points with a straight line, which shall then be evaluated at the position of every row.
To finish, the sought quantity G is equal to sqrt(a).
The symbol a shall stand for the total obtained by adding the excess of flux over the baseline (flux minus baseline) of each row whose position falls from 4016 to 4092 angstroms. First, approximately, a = 3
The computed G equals 1.7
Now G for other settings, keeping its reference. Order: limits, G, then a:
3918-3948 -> 3.5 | 12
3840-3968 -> 6.7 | 45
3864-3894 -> 3.1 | 10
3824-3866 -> 3.3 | 11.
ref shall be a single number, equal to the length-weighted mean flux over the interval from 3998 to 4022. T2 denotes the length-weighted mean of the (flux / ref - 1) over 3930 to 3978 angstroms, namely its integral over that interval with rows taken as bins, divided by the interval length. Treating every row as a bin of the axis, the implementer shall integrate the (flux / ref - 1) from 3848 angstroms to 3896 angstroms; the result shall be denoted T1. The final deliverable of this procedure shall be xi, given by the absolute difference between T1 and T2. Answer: 3.2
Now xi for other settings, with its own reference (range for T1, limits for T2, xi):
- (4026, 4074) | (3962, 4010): 0.1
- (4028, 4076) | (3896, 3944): 0.1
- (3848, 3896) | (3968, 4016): 3.2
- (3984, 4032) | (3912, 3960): 1.5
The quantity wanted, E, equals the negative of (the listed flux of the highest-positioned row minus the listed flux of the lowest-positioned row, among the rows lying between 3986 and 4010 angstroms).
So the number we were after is -1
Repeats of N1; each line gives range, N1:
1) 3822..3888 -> 14.1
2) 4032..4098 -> 20.6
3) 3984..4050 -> 20.4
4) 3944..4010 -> 14.6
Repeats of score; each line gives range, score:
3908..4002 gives 4000.0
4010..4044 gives 4027.0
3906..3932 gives 3931.0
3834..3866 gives 3847.0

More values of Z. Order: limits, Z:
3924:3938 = 2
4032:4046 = 0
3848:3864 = 0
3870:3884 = 3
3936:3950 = 0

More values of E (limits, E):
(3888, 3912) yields -8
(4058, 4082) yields 0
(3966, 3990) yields -7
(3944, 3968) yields 11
